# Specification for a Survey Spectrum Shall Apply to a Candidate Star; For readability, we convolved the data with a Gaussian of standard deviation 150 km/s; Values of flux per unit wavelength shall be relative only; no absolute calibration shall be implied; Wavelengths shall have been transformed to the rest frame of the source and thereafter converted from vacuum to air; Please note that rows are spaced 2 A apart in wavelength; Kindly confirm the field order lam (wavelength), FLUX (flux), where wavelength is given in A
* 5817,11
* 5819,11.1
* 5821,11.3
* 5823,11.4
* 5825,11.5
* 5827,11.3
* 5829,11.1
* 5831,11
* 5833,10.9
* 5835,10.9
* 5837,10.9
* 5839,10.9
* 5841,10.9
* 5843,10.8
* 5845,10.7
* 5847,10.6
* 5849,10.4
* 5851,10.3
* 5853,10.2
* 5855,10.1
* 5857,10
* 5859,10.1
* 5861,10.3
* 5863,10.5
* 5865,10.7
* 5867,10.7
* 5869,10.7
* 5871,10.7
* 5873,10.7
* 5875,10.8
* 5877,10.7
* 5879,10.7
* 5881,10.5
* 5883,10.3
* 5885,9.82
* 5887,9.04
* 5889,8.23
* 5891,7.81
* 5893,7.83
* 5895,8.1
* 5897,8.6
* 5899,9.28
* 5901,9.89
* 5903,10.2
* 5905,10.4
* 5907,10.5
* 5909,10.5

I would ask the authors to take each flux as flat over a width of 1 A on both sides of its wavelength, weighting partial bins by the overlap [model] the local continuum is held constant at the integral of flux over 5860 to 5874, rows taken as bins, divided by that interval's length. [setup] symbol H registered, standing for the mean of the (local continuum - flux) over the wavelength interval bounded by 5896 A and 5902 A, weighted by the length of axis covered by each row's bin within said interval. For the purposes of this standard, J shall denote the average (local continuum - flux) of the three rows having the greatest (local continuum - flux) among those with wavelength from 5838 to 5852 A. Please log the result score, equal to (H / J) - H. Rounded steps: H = 1.4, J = 0.2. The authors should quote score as 6.15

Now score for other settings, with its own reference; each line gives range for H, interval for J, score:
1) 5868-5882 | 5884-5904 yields 0.04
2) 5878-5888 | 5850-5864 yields 0.45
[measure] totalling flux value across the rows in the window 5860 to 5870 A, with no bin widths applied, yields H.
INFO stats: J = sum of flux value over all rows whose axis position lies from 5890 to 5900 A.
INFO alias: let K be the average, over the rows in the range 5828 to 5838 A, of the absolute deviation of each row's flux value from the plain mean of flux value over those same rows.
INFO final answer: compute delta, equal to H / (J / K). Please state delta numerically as 0.09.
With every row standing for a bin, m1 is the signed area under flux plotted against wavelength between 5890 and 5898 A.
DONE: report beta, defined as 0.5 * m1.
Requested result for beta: 32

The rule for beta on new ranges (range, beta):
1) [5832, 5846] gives 76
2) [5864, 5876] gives 64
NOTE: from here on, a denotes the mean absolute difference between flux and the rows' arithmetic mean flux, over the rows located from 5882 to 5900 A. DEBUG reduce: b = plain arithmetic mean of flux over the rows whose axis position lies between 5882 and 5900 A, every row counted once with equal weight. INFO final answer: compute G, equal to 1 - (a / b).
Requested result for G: 0.92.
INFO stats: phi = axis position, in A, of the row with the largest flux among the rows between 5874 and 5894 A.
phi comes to 5875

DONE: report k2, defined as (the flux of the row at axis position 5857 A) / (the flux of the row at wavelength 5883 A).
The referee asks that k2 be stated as 0.97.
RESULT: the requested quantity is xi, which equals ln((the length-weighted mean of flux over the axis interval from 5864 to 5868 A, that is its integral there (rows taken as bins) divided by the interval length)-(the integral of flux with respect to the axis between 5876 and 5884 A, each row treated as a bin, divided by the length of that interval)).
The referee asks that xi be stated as -1.9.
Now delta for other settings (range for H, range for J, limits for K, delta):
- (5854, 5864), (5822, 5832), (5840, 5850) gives 0.13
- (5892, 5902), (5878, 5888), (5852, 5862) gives 0.08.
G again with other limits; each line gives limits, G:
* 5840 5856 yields 0.98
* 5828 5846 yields 0.99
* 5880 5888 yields 0.95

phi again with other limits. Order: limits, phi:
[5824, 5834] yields 5825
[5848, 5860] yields 5849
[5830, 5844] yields 5831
